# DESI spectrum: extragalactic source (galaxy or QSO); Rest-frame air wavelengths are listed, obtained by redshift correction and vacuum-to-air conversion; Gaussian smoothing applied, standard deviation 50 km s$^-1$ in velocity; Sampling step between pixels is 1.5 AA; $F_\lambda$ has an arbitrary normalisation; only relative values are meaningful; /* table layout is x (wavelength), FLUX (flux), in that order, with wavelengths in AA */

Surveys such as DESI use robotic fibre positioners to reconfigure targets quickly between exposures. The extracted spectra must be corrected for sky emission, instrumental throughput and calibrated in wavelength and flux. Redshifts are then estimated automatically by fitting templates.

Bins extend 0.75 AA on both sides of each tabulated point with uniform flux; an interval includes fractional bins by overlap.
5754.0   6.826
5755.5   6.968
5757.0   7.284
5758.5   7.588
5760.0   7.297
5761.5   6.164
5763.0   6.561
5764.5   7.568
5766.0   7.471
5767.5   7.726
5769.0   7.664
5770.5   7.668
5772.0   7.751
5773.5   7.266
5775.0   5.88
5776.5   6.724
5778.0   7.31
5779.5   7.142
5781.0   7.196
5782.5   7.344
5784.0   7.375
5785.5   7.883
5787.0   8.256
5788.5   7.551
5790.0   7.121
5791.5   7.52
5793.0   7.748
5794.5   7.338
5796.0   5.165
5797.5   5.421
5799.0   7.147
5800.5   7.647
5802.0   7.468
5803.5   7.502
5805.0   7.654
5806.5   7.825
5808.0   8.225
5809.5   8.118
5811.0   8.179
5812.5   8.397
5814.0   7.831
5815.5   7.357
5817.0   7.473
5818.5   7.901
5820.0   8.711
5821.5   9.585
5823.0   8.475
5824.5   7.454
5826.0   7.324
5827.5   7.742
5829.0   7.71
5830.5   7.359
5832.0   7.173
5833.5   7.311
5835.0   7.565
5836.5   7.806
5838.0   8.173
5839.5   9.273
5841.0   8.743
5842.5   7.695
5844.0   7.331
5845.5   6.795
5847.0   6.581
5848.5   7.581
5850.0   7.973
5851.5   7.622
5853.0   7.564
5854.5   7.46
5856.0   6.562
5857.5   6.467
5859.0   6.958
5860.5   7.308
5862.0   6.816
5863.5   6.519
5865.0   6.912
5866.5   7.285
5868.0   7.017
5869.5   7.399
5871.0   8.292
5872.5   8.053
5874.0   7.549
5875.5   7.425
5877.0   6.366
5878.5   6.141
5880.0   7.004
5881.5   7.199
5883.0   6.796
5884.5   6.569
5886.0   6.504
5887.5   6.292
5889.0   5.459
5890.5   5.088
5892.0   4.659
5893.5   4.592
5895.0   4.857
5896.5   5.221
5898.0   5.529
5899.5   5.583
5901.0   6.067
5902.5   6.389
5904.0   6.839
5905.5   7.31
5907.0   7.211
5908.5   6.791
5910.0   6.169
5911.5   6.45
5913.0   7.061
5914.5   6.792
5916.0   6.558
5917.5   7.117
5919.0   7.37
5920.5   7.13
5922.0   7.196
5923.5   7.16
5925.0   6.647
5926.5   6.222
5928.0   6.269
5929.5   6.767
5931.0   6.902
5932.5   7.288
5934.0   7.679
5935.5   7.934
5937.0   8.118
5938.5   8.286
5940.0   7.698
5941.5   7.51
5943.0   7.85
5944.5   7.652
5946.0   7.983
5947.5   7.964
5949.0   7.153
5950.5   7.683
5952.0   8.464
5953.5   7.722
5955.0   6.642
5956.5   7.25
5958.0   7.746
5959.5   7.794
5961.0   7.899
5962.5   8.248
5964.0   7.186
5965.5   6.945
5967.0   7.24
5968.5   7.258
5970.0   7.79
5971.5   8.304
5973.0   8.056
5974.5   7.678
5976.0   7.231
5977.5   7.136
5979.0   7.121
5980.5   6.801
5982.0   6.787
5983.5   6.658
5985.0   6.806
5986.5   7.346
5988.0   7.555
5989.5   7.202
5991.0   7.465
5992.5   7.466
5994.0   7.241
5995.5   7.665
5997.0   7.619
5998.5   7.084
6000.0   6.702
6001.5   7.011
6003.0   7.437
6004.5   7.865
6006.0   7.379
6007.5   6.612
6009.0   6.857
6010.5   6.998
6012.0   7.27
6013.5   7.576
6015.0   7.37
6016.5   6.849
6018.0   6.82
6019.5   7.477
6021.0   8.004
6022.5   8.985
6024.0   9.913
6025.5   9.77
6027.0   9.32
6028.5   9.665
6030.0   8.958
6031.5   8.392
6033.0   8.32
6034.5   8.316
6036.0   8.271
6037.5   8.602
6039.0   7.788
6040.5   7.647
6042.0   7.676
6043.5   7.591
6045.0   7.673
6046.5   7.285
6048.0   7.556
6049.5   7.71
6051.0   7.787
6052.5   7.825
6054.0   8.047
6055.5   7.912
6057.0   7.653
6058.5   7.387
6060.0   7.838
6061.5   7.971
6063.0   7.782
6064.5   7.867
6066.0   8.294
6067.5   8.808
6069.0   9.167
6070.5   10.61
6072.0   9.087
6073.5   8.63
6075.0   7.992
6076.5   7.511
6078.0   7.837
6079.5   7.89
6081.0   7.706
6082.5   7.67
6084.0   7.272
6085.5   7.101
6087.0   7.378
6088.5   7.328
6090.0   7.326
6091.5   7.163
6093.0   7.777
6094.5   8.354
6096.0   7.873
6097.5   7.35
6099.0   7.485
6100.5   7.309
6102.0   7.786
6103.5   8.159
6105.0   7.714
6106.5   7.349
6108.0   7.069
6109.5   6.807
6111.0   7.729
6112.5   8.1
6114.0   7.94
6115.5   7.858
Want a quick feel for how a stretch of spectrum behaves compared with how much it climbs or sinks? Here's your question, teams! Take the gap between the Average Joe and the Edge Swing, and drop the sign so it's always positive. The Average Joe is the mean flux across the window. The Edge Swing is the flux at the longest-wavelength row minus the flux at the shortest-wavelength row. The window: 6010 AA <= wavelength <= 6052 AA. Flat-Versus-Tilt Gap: 7.3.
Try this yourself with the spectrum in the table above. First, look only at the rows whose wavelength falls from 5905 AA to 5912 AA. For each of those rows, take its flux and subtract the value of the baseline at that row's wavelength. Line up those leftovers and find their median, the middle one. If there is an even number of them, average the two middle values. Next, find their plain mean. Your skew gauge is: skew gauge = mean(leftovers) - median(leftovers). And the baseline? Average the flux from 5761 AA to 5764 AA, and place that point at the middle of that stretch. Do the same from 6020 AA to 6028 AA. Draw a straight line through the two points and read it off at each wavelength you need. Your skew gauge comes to 0.0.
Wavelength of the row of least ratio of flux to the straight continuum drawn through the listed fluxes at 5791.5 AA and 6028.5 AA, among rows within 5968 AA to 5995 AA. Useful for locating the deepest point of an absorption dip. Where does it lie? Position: 5983.5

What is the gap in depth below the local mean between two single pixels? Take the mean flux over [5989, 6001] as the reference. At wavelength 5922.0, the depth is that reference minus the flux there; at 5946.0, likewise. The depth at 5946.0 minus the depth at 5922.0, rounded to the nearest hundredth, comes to -0.79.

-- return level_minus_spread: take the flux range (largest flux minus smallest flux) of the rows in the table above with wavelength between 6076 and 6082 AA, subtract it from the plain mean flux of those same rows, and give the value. 7.4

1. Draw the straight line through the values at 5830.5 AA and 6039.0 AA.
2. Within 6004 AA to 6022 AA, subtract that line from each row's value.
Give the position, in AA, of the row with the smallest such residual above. 6007.5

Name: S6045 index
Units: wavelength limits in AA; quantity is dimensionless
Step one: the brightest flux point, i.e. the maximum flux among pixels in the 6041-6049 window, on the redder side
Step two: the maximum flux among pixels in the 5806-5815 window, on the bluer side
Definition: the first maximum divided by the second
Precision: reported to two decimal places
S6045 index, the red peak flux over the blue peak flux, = 0.91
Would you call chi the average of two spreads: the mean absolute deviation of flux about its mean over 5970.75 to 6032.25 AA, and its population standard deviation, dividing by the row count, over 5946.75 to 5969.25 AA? 0.57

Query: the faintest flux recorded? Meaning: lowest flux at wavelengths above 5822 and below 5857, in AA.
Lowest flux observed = 6.562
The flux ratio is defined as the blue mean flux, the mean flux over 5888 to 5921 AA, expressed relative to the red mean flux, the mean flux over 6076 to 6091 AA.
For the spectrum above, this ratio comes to 0.83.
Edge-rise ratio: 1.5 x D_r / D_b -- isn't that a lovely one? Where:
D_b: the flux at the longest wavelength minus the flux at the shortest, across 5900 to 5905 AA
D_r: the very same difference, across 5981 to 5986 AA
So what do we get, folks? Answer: 0.0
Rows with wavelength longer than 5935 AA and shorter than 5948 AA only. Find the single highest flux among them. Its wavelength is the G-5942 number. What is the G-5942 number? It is 5938.5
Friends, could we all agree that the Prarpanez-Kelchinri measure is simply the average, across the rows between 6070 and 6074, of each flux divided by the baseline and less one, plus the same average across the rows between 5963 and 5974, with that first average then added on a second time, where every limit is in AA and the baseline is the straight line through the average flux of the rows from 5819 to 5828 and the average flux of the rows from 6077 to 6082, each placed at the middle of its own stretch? 0.36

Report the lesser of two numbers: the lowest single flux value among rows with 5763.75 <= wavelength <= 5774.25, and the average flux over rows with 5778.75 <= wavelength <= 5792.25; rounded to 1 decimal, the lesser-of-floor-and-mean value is 7.3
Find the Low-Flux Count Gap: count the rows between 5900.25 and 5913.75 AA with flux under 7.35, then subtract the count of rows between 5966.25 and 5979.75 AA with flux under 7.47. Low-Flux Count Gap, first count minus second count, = 4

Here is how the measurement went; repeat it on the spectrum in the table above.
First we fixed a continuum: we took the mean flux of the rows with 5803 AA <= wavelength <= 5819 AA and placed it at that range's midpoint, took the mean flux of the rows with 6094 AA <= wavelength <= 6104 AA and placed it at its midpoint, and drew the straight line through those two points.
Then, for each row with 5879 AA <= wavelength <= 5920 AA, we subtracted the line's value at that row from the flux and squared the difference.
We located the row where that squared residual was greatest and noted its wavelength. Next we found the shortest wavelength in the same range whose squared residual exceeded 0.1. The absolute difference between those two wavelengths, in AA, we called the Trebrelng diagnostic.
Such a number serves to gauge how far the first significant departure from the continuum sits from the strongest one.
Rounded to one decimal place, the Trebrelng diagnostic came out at 13.5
